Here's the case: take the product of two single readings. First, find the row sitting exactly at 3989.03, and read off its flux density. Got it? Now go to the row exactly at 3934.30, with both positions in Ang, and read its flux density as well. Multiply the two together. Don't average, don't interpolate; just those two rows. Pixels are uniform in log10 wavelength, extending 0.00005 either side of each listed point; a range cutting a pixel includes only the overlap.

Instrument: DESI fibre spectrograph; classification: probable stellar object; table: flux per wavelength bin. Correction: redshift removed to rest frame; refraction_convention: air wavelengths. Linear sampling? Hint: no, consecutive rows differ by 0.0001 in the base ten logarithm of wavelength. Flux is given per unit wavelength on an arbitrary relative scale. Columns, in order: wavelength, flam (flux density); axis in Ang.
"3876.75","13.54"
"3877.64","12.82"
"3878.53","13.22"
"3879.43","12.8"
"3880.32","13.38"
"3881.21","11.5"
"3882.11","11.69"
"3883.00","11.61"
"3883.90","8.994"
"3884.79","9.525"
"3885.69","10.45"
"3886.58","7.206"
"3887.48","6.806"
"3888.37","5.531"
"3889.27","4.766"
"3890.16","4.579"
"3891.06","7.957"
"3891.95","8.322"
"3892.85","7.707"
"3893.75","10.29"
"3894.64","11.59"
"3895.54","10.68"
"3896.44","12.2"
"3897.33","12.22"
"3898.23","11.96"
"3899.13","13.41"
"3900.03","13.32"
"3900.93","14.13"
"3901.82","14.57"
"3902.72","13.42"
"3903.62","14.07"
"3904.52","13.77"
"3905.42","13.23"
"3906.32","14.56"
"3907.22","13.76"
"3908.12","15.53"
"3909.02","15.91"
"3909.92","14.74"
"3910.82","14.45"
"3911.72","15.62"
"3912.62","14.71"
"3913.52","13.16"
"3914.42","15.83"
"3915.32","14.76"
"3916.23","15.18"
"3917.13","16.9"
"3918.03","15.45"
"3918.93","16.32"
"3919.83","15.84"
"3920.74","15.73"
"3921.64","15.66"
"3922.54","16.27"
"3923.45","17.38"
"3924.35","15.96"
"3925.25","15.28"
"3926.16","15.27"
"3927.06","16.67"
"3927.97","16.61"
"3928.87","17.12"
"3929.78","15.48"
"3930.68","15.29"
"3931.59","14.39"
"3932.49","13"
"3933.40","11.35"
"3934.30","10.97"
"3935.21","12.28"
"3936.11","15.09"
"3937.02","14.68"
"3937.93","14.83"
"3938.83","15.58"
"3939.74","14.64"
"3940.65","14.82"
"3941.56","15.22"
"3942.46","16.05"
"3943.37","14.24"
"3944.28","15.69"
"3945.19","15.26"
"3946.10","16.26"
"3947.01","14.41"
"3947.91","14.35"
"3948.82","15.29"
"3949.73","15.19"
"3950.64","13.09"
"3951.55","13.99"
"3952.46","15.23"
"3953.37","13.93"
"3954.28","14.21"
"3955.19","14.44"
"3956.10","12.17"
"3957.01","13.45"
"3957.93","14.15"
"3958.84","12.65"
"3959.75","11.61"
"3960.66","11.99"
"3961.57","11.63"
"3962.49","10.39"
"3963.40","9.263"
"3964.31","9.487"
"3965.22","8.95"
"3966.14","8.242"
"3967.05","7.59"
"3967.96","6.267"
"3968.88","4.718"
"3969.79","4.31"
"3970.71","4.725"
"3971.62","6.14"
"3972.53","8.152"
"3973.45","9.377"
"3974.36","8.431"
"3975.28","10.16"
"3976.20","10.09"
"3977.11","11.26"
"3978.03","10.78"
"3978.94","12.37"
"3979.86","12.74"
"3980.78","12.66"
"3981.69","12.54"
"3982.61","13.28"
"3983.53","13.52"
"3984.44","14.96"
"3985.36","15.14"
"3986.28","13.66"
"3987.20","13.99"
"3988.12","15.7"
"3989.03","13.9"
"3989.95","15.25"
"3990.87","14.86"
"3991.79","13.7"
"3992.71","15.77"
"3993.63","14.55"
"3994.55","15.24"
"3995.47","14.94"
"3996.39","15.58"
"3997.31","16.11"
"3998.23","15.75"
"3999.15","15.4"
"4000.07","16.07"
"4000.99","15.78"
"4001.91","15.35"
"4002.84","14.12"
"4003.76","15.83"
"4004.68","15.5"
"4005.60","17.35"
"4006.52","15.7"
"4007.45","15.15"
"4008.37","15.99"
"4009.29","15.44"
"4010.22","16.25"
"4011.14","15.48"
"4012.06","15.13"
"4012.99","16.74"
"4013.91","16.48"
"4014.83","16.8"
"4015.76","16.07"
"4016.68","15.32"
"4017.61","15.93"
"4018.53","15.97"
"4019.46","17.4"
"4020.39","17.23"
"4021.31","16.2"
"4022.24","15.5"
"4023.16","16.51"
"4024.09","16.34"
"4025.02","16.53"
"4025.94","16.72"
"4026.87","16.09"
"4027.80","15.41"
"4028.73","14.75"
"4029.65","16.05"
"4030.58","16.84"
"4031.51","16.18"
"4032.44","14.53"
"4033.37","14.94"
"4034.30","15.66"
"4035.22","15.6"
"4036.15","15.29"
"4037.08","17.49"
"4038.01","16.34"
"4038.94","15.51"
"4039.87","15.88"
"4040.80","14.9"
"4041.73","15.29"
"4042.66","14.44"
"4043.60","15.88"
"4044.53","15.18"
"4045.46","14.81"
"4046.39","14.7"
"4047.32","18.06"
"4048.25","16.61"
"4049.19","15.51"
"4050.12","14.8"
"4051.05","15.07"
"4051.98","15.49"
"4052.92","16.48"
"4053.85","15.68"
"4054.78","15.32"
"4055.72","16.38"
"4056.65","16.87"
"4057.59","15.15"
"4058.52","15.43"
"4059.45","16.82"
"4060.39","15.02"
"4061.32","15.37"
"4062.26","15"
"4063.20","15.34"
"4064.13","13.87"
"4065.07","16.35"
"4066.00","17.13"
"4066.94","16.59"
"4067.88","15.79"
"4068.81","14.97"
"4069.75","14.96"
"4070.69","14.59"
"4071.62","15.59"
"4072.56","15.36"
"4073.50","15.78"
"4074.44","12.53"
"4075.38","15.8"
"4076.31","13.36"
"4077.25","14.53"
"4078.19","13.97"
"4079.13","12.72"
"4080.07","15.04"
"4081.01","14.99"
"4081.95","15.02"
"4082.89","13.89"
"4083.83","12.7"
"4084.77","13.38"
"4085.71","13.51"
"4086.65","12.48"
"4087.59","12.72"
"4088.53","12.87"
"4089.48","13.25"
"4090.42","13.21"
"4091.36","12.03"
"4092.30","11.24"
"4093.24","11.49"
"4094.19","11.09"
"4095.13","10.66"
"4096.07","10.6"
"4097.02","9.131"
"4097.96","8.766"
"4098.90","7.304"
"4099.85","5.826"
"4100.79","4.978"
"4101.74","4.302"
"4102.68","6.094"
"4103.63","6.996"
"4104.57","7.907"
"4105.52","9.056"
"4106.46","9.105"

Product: 152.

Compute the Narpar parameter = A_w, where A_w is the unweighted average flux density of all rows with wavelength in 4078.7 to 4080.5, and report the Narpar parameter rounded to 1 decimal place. 13.9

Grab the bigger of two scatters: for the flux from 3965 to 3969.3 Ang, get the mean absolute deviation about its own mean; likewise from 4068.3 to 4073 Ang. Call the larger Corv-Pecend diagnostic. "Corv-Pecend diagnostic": 1.33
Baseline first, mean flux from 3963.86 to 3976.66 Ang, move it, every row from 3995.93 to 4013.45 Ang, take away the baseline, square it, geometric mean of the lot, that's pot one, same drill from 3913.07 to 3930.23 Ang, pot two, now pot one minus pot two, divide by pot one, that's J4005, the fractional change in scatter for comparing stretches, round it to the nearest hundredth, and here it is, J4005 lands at -0.02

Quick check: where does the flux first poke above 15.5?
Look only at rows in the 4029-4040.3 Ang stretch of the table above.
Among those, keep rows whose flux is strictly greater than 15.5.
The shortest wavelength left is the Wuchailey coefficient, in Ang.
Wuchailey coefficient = 4029.65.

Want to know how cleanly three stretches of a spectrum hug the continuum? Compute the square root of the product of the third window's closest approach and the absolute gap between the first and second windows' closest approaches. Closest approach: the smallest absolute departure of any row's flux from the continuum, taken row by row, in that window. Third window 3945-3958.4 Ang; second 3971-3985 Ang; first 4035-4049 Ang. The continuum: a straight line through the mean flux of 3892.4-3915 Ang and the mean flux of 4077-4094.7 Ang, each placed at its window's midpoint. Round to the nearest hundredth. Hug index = 0.39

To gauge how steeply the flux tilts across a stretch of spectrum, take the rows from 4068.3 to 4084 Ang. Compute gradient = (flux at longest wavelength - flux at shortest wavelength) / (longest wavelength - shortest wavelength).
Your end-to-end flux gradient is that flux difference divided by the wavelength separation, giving -0.15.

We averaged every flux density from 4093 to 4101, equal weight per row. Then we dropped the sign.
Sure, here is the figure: 8.9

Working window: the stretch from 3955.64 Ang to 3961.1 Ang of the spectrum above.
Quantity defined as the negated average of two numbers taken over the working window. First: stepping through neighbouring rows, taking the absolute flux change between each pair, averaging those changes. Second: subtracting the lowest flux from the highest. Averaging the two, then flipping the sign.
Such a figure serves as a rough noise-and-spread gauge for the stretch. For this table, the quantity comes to -1.8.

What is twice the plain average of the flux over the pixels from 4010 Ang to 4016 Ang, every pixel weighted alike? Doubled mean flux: 32.3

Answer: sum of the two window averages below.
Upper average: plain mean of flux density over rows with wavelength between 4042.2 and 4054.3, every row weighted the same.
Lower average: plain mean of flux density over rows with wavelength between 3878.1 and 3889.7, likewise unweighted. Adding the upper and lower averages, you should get 25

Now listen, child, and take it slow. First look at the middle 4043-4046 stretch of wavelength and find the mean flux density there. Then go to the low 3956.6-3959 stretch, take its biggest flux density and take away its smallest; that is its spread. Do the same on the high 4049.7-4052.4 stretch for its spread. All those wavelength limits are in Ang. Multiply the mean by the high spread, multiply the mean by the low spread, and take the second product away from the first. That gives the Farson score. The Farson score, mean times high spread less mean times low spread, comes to -12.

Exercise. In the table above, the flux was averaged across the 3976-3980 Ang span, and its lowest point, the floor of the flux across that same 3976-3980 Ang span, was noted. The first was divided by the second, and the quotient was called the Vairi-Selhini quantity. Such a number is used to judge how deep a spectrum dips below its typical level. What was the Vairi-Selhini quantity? 1.13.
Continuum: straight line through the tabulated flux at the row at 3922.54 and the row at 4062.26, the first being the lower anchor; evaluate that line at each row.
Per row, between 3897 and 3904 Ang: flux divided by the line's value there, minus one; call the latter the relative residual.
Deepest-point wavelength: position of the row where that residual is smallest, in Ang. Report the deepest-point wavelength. 3898.23 Ang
